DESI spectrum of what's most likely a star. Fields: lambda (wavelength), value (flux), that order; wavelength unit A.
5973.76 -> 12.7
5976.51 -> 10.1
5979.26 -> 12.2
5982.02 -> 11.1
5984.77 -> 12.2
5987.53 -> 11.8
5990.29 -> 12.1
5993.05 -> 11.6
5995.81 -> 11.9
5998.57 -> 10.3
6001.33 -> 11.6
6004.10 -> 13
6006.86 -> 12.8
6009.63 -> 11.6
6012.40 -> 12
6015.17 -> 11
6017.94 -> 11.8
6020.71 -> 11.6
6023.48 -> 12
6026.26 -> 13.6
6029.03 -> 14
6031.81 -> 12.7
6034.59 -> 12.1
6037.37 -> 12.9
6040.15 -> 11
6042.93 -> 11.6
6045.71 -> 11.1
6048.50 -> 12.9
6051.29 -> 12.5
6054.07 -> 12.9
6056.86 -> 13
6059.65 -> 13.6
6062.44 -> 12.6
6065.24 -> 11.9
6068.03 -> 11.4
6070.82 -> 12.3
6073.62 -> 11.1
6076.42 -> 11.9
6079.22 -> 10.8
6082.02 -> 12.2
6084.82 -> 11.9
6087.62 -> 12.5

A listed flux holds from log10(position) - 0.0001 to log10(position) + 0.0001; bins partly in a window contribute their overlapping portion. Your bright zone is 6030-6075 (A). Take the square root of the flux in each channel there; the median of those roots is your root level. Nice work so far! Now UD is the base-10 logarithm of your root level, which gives 0.547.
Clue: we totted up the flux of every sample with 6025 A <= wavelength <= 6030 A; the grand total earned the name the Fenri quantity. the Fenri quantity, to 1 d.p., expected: 27.6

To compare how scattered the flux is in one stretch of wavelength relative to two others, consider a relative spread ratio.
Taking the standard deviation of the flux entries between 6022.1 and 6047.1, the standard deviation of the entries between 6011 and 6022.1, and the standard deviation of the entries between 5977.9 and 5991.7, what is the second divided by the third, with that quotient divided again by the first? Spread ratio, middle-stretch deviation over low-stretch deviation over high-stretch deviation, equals 0.9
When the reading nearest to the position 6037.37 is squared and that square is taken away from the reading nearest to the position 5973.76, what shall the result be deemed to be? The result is -154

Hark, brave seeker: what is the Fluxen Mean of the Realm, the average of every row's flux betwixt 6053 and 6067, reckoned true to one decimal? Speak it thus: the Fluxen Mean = 12.8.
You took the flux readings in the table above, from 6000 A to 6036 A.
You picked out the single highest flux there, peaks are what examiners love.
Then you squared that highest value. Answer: 196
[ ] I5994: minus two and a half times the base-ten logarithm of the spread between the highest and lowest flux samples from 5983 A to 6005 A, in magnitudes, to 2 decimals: -1.08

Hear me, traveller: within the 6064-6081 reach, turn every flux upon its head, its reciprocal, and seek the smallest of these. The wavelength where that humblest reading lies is 6070.82 A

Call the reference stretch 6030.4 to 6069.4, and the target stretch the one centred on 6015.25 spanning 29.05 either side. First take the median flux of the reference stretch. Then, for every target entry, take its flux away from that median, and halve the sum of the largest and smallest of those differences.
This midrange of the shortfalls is 0.40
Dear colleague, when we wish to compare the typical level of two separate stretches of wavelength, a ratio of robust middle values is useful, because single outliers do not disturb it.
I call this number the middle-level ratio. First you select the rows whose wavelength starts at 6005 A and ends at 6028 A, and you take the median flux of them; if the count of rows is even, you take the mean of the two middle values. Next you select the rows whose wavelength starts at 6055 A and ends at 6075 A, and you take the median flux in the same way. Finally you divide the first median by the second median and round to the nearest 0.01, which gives 0.97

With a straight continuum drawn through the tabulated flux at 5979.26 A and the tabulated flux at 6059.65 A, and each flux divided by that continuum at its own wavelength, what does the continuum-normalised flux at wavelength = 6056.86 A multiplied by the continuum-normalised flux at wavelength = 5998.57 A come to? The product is 0.79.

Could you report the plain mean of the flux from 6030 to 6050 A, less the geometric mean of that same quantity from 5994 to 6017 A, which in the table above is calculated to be 0.3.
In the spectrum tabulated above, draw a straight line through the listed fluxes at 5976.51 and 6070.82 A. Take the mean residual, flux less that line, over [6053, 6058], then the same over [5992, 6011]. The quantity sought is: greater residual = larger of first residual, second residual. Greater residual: 1.15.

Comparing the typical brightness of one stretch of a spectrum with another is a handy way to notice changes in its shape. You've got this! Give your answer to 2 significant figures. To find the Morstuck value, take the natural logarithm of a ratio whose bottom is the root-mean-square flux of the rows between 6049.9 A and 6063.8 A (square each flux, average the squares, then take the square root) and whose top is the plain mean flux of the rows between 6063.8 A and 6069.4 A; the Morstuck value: -0.10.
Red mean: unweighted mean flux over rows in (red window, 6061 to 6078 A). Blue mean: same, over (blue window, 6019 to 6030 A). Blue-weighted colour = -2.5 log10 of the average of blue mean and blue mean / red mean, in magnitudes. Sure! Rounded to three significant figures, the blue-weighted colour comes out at -2.10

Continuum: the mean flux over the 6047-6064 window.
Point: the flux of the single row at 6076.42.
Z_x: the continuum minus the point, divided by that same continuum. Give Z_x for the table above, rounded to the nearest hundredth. 0.08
